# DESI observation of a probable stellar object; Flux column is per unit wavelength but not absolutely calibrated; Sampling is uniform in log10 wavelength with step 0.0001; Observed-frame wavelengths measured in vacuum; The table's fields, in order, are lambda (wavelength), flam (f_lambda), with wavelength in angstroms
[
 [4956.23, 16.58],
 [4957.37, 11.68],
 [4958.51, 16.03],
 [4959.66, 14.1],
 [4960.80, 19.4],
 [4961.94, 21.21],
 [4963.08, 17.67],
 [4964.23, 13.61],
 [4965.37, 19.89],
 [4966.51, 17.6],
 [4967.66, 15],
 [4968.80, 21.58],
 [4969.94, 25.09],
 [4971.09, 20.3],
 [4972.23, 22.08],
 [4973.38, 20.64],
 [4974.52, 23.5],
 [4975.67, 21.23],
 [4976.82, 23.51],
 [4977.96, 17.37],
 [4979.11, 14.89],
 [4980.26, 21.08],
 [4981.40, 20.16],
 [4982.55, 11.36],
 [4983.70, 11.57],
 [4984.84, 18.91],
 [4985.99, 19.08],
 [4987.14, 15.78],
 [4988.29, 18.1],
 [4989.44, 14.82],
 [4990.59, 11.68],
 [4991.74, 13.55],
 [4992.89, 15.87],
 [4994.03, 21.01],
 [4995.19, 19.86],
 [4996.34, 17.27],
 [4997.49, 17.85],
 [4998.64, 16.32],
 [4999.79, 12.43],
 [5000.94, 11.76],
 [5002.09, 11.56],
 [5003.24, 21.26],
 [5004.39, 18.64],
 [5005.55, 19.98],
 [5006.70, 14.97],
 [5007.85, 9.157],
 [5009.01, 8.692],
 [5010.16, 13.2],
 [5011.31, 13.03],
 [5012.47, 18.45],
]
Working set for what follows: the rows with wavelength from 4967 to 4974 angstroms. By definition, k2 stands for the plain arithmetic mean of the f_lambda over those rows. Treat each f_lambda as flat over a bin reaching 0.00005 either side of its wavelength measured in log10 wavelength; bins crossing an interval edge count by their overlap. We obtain 21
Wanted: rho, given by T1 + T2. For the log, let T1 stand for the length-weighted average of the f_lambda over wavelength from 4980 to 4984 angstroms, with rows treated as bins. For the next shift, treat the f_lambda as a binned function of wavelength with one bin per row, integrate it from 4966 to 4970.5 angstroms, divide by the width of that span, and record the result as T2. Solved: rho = 36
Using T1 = 16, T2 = 19.8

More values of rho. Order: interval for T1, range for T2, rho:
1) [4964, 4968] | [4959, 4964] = 35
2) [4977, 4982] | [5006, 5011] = 31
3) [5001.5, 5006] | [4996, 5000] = 34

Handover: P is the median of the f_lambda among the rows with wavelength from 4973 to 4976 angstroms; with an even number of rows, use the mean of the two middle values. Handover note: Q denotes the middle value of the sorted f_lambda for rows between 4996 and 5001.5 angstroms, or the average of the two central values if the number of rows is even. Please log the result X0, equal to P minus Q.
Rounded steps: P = 21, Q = 16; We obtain 5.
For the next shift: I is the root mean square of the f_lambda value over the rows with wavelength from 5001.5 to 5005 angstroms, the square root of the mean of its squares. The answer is 17.6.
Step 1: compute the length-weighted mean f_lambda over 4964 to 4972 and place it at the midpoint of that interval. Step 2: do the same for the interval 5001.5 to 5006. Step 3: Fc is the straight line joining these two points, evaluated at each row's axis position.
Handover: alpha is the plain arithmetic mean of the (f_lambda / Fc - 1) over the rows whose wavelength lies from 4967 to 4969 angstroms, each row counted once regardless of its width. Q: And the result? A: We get -0.06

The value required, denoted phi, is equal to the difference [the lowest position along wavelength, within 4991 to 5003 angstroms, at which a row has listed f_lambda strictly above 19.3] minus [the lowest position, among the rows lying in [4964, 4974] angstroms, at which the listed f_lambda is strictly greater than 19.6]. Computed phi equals 28.7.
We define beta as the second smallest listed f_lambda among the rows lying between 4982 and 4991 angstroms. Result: 11.57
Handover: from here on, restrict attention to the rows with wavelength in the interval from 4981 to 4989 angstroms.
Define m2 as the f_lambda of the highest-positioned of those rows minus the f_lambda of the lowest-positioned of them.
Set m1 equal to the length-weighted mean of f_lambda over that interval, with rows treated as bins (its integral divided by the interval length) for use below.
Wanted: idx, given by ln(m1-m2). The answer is 2.91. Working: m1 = 16.3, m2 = -2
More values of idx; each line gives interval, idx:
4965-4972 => 2.98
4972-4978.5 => 3.26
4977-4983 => 3.16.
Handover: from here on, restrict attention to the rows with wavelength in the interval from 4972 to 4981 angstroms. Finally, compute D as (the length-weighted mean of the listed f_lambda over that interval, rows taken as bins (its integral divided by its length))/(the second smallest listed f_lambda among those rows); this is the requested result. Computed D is 1.18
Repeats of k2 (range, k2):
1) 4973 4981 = 20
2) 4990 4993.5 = 14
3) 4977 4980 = 16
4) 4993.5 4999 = 18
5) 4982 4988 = 15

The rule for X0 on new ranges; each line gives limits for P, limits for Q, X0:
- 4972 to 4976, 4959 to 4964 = 3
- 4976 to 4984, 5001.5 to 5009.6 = 2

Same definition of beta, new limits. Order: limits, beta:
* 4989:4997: 13.55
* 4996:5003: 11.76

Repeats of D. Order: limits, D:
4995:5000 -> 1.03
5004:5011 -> 1.52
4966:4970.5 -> 1.13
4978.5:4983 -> 1.14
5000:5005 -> 1.32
